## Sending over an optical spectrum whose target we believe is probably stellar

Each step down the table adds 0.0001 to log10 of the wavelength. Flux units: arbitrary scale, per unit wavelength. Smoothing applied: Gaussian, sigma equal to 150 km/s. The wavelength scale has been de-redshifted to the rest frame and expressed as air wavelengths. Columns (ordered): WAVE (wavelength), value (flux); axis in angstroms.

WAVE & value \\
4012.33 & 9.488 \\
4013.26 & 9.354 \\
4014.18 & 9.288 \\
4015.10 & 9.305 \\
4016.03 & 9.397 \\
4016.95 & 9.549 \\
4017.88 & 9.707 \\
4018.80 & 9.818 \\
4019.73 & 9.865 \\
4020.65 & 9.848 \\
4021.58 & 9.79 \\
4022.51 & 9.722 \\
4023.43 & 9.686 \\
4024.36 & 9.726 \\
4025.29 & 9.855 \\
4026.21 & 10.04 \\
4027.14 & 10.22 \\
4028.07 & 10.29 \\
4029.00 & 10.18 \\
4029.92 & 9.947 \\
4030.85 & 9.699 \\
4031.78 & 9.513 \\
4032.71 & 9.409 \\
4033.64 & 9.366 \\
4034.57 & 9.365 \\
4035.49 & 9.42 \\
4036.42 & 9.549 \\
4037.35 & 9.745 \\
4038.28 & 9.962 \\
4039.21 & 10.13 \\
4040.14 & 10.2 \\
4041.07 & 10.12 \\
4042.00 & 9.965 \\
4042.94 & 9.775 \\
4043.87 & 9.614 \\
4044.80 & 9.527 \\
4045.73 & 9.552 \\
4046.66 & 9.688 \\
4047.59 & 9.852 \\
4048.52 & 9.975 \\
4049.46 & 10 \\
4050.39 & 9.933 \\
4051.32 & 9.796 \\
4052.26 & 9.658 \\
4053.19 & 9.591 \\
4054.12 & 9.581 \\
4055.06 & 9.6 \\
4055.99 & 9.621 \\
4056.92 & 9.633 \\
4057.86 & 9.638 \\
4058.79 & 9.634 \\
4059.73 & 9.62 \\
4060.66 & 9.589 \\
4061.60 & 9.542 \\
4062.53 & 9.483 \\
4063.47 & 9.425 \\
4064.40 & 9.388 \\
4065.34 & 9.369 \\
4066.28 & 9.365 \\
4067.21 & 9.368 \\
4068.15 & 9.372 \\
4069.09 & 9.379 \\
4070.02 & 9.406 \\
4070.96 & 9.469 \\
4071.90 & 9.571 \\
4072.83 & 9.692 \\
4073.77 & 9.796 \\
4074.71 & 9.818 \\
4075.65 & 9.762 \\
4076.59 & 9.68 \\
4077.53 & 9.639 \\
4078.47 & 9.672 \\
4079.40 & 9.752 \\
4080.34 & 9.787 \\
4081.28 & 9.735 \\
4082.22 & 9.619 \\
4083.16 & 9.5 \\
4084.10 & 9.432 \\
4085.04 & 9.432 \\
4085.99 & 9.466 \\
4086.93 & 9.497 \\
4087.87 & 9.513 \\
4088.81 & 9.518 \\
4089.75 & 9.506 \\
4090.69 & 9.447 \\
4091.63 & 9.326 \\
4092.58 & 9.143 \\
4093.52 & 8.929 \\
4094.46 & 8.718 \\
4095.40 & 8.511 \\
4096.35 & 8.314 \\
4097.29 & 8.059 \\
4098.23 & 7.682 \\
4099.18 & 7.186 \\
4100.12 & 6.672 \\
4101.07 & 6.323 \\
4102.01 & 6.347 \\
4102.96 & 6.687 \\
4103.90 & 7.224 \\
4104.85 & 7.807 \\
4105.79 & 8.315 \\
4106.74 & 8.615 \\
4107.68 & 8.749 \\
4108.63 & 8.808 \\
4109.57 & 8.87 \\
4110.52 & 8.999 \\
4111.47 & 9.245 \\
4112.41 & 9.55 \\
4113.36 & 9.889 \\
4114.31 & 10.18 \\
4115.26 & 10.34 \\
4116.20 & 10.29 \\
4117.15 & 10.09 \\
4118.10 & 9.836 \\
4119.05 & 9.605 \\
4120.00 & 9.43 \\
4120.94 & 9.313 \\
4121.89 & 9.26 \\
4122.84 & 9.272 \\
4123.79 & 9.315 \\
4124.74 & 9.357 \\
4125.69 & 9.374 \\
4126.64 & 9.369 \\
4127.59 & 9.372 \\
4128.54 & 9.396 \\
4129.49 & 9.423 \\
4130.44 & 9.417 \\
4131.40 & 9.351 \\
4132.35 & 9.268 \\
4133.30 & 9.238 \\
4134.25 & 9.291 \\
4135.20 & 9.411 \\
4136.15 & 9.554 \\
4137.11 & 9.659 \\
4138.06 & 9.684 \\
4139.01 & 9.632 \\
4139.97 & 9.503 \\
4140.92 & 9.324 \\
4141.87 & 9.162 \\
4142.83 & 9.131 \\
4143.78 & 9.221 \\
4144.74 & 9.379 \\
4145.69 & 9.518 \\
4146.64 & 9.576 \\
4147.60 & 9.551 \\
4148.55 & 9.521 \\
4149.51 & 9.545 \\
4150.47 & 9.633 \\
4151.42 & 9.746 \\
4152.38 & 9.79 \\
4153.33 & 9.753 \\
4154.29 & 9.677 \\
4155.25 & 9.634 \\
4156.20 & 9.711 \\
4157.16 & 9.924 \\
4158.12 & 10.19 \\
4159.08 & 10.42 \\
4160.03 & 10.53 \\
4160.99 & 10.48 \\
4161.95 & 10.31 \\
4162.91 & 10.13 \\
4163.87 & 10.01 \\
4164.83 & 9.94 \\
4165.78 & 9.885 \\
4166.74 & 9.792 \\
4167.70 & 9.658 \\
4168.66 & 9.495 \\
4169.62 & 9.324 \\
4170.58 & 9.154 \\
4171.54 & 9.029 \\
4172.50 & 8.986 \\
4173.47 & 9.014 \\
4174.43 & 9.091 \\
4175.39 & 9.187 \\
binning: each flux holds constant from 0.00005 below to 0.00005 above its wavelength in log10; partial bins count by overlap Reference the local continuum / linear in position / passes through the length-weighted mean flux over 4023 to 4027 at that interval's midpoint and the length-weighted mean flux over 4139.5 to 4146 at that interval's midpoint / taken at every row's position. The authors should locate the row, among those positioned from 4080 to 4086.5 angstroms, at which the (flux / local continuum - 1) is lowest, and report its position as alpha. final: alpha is 4084.10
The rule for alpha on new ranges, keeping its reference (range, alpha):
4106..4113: 4106.74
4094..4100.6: 4100.12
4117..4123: 4121.89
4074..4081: 4077.53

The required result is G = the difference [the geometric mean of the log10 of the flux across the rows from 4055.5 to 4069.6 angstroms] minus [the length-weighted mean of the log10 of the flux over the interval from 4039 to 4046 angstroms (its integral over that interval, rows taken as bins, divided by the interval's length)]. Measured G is -0.02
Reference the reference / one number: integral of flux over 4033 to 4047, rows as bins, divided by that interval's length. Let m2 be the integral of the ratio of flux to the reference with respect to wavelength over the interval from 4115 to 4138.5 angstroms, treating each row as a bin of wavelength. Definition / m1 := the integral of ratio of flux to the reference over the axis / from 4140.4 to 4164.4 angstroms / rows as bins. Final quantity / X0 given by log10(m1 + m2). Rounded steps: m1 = 24.1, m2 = 23.0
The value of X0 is 1.67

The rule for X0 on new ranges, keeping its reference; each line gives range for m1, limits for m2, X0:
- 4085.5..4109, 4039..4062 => 1.64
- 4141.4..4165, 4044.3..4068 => 1.67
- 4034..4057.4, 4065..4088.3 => 1.67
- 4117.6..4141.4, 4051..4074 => 1.66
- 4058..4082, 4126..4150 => 1.67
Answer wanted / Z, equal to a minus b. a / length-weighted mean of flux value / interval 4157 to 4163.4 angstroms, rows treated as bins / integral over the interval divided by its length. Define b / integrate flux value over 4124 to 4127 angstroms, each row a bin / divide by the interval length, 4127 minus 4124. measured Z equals 0.9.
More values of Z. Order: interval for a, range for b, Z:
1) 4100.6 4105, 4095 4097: -1.6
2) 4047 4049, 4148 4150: 0.4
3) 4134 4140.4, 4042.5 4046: -0.1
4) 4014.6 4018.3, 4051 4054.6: -0.2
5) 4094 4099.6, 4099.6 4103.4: 1.6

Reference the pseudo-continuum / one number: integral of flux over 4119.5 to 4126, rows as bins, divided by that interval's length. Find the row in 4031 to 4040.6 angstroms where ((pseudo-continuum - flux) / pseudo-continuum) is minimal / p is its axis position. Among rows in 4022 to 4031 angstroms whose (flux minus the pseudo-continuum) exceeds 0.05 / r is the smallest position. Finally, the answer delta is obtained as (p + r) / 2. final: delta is 4031.3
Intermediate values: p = 4040.14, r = 4022.51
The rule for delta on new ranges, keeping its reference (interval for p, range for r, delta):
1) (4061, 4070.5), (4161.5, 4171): 4111.8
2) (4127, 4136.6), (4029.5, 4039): 4083.0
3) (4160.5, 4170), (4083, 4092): 4122.1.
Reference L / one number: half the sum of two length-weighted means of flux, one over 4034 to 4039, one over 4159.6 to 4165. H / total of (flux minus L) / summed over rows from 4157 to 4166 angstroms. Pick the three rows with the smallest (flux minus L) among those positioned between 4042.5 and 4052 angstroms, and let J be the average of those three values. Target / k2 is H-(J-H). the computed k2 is 5.3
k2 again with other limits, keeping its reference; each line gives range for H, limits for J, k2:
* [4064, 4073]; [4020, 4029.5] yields -9.8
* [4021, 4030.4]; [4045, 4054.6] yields 0.5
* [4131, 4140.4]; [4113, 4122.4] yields -9.0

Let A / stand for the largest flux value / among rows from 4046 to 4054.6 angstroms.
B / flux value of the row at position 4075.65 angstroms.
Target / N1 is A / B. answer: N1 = 1.02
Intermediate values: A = 10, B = 9.762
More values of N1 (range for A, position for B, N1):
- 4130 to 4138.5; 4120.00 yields 1.03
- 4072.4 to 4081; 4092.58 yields 1.07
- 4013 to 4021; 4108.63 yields 1.12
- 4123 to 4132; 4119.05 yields 0.98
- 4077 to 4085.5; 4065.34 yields 1.04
